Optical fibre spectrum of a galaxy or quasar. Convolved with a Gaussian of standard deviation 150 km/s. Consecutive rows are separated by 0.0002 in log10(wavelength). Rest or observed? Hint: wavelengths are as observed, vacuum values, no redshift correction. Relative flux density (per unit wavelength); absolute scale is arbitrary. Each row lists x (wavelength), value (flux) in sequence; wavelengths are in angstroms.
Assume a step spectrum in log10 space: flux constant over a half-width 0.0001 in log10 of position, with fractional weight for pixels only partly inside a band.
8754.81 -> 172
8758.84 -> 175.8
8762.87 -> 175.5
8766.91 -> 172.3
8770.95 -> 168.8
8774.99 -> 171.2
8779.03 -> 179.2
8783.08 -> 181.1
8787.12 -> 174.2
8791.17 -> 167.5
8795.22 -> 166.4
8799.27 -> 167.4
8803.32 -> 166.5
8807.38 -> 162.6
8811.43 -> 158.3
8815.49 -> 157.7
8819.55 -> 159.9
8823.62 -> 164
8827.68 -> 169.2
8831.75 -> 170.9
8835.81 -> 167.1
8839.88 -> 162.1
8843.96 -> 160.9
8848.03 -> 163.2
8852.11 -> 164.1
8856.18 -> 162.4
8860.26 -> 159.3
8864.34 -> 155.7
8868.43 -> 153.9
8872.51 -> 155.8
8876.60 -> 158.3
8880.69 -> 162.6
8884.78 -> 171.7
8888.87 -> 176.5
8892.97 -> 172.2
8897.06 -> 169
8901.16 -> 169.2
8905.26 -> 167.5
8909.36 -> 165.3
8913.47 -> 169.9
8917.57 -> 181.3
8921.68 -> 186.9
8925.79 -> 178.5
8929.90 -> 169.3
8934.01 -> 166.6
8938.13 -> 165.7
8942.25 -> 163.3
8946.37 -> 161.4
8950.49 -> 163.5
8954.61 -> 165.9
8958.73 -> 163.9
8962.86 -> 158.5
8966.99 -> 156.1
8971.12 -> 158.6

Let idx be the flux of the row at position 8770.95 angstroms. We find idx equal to 168.8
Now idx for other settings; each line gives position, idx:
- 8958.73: 163.9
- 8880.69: 162.6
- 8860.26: 159.3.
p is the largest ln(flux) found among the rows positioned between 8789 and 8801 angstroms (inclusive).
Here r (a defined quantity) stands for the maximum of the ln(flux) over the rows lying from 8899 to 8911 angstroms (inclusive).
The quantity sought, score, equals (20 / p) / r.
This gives 0.761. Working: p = 5.12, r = 5.13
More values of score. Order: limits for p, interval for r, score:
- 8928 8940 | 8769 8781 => 0.751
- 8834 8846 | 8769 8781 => 0.753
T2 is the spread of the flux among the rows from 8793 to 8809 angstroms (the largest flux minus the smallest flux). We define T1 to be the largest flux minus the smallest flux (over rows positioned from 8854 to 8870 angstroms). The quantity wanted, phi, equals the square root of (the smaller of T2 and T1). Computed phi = 2.19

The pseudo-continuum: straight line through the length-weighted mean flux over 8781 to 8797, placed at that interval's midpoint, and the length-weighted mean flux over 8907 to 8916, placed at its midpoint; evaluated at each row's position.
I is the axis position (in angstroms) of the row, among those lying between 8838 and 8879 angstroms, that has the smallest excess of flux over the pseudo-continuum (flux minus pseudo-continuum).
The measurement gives 8868.43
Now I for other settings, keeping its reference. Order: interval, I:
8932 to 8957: 8946.37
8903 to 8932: 8909.36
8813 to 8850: 8815.49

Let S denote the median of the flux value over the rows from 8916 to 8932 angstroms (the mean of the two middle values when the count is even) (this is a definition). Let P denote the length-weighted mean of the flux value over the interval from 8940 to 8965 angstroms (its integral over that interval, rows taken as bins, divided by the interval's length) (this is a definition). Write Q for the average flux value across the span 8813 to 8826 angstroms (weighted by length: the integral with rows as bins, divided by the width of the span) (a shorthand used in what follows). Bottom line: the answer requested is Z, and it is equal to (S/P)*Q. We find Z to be 178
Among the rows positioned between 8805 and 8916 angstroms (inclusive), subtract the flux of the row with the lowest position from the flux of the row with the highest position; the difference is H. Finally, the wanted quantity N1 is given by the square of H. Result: 53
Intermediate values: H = 7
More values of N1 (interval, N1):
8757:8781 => 12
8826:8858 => 46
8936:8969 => 92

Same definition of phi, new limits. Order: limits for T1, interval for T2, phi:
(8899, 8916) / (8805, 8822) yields 2.14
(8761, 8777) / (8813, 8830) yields 2.59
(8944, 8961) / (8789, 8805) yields 1.05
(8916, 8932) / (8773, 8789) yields 3.15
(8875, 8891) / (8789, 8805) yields 1.05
